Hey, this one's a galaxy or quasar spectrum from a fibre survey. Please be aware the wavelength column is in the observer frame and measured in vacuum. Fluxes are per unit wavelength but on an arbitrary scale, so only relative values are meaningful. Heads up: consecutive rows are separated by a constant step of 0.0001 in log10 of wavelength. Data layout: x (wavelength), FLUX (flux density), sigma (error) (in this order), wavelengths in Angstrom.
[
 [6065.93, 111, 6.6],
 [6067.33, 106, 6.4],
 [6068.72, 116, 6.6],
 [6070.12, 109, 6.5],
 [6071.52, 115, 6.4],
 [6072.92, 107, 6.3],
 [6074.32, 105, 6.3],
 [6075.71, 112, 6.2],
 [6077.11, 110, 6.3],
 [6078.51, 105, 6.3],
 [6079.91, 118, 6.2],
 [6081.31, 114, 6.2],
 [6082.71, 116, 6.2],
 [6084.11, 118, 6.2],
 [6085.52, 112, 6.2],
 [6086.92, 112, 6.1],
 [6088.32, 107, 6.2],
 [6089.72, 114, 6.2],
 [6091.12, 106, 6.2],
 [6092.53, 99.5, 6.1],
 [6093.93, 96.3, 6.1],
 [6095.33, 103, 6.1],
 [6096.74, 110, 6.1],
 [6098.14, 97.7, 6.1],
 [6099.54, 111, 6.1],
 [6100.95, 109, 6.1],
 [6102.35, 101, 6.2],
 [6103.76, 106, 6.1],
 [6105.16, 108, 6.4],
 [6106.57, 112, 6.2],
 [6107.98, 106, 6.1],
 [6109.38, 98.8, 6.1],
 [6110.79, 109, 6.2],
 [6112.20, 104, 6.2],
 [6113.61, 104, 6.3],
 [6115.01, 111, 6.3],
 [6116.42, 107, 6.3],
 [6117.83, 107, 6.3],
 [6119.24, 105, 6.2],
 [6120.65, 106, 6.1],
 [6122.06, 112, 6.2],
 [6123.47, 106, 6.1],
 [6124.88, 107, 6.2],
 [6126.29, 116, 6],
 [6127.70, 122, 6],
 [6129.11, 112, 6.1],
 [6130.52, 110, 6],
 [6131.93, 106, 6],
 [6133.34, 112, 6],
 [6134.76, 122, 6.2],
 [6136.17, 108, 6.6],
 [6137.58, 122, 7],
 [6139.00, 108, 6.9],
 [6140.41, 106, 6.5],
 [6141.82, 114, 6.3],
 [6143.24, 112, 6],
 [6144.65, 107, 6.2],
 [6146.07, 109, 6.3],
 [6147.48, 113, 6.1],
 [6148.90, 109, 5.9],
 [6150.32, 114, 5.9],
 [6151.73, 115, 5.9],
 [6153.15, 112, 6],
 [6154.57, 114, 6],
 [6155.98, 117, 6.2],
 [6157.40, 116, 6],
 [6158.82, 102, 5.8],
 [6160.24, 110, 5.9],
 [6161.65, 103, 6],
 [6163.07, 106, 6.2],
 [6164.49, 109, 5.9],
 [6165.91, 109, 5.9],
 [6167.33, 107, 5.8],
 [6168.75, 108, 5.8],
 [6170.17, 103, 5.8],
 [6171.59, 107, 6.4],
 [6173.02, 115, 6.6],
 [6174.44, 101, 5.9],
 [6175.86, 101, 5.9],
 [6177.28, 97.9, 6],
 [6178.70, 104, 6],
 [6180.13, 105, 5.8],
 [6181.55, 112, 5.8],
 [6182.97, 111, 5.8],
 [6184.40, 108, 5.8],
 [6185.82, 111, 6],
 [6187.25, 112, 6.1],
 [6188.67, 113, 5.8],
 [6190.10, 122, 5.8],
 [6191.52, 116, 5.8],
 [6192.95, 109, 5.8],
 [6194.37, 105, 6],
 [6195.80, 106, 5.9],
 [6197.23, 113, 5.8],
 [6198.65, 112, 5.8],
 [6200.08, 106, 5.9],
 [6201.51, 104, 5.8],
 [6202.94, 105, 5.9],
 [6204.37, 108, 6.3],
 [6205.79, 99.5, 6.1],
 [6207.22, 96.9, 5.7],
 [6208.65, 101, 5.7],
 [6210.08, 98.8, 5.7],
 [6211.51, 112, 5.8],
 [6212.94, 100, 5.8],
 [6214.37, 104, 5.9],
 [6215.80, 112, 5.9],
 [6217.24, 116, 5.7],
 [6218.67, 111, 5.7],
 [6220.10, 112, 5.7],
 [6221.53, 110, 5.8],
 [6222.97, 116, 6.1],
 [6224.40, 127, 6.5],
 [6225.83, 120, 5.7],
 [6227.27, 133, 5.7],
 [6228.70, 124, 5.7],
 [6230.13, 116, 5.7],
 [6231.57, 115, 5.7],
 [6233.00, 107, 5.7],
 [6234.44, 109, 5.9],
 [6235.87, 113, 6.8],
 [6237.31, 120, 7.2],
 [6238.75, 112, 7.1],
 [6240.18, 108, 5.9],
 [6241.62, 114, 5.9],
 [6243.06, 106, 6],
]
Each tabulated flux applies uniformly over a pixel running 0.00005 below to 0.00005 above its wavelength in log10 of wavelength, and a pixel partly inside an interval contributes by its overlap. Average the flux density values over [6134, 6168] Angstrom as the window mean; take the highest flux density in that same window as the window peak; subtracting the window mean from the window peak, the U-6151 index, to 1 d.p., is 11.0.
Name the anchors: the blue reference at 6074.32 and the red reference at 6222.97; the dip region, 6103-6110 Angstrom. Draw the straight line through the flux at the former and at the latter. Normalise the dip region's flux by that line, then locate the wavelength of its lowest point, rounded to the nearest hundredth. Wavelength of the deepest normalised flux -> 6109.38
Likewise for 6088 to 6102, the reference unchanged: 6093.93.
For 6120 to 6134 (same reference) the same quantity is 6131.93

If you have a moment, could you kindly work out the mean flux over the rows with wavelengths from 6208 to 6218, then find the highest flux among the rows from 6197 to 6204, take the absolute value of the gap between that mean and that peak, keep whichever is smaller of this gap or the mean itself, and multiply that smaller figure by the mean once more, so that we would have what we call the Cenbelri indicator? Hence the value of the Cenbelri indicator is 716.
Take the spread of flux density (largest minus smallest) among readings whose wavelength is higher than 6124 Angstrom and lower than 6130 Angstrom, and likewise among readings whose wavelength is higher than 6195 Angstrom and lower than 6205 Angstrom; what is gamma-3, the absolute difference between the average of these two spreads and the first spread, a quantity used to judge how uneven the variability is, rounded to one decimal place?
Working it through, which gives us 3.0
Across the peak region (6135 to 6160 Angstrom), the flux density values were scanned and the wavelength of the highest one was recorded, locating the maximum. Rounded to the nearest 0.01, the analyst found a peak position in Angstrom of 6137.58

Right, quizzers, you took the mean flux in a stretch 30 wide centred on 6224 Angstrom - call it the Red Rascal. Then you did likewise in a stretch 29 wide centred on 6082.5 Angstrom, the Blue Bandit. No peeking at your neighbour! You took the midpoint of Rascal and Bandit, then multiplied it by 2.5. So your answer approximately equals 279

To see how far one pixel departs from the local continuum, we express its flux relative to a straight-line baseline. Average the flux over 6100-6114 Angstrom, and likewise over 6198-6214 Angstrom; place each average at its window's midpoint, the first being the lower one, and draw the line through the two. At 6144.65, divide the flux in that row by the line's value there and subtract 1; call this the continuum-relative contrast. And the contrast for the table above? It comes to 0.018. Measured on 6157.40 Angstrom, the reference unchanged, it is 0.106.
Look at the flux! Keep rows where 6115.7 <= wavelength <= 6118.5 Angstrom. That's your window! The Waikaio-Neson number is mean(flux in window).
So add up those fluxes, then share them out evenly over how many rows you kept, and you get 107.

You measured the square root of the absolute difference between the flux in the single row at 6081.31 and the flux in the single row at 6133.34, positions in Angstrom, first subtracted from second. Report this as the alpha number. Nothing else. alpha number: 1.4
